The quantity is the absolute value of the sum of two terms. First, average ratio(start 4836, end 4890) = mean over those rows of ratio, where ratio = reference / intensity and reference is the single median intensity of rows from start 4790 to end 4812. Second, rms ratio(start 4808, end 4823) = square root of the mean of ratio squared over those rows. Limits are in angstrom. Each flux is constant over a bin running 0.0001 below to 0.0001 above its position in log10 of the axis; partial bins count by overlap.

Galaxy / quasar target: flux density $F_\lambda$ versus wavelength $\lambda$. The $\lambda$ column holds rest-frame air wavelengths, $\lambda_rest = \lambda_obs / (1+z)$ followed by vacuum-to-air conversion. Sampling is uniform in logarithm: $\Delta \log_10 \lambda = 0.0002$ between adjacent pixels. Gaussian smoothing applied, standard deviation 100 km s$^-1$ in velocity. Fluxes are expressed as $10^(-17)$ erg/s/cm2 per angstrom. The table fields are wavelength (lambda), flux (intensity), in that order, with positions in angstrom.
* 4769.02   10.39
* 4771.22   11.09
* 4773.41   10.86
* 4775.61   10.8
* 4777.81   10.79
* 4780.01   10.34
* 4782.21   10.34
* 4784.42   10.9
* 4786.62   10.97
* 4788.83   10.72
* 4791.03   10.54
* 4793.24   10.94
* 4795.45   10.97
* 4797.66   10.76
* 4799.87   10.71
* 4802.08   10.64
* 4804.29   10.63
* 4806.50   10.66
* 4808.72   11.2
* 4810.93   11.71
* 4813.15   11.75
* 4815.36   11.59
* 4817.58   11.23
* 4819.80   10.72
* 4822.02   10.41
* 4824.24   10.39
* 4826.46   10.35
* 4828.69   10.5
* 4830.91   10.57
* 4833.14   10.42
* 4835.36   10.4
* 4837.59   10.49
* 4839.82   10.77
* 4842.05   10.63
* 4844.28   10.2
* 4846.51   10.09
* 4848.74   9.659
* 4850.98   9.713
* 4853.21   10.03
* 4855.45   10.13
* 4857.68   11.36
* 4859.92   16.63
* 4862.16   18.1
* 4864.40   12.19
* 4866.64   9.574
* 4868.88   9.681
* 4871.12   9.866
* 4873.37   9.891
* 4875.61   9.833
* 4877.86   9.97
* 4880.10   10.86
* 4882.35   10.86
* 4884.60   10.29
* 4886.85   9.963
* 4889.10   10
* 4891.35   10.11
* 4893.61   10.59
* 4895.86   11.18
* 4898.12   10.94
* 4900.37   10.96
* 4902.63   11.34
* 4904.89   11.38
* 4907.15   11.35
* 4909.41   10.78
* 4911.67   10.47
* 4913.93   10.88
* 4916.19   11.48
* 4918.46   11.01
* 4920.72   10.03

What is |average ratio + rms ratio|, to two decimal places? 1.97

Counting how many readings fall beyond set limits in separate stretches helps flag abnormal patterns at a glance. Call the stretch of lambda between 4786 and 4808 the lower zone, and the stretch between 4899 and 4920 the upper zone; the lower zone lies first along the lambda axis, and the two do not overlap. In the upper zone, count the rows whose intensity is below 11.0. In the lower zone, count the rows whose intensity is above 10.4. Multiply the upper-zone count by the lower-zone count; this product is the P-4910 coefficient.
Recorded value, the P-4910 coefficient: 40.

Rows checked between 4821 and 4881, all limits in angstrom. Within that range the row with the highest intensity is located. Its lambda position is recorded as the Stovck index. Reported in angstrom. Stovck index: 4862.16 angstrom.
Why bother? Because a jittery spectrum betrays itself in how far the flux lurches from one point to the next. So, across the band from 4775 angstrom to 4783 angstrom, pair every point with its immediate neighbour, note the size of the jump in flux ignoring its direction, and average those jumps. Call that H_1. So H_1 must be 0.153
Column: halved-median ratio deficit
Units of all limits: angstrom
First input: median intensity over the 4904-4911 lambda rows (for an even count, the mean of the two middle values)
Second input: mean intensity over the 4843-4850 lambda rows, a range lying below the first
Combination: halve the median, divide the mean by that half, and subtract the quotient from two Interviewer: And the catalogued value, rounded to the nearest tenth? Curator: 0.2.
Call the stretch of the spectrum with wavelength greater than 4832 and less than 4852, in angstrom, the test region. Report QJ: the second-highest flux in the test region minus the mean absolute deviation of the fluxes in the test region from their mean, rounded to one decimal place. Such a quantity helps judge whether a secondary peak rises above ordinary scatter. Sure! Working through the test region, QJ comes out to 10.3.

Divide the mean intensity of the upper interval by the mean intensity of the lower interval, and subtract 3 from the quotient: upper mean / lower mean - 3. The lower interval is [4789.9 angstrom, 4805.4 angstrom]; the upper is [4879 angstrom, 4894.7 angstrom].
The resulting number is -2.03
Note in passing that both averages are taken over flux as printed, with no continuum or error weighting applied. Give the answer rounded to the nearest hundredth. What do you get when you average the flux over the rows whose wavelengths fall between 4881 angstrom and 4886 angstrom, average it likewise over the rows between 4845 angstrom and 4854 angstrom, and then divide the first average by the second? 1.07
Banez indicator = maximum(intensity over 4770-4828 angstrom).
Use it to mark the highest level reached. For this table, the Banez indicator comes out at 11.75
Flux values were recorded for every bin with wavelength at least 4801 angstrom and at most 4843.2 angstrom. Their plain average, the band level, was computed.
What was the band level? 10.8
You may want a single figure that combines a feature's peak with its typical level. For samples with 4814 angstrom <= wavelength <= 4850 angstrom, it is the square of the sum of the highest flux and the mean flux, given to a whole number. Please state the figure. 489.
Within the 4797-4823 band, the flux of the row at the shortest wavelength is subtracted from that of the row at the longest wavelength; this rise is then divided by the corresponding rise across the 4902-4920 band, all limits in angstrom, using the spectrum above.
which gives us 1.1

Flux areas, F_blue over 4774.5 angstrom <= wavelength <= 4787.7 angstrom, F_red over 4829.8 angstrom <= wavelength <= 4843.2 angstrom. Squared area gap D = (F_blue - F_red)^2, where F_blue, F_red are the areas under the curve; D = 0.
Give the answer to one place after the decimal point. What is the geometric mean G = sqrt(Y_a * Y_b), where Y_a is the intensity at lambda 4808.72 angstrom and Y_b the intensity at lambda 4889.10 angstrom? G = 10.6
